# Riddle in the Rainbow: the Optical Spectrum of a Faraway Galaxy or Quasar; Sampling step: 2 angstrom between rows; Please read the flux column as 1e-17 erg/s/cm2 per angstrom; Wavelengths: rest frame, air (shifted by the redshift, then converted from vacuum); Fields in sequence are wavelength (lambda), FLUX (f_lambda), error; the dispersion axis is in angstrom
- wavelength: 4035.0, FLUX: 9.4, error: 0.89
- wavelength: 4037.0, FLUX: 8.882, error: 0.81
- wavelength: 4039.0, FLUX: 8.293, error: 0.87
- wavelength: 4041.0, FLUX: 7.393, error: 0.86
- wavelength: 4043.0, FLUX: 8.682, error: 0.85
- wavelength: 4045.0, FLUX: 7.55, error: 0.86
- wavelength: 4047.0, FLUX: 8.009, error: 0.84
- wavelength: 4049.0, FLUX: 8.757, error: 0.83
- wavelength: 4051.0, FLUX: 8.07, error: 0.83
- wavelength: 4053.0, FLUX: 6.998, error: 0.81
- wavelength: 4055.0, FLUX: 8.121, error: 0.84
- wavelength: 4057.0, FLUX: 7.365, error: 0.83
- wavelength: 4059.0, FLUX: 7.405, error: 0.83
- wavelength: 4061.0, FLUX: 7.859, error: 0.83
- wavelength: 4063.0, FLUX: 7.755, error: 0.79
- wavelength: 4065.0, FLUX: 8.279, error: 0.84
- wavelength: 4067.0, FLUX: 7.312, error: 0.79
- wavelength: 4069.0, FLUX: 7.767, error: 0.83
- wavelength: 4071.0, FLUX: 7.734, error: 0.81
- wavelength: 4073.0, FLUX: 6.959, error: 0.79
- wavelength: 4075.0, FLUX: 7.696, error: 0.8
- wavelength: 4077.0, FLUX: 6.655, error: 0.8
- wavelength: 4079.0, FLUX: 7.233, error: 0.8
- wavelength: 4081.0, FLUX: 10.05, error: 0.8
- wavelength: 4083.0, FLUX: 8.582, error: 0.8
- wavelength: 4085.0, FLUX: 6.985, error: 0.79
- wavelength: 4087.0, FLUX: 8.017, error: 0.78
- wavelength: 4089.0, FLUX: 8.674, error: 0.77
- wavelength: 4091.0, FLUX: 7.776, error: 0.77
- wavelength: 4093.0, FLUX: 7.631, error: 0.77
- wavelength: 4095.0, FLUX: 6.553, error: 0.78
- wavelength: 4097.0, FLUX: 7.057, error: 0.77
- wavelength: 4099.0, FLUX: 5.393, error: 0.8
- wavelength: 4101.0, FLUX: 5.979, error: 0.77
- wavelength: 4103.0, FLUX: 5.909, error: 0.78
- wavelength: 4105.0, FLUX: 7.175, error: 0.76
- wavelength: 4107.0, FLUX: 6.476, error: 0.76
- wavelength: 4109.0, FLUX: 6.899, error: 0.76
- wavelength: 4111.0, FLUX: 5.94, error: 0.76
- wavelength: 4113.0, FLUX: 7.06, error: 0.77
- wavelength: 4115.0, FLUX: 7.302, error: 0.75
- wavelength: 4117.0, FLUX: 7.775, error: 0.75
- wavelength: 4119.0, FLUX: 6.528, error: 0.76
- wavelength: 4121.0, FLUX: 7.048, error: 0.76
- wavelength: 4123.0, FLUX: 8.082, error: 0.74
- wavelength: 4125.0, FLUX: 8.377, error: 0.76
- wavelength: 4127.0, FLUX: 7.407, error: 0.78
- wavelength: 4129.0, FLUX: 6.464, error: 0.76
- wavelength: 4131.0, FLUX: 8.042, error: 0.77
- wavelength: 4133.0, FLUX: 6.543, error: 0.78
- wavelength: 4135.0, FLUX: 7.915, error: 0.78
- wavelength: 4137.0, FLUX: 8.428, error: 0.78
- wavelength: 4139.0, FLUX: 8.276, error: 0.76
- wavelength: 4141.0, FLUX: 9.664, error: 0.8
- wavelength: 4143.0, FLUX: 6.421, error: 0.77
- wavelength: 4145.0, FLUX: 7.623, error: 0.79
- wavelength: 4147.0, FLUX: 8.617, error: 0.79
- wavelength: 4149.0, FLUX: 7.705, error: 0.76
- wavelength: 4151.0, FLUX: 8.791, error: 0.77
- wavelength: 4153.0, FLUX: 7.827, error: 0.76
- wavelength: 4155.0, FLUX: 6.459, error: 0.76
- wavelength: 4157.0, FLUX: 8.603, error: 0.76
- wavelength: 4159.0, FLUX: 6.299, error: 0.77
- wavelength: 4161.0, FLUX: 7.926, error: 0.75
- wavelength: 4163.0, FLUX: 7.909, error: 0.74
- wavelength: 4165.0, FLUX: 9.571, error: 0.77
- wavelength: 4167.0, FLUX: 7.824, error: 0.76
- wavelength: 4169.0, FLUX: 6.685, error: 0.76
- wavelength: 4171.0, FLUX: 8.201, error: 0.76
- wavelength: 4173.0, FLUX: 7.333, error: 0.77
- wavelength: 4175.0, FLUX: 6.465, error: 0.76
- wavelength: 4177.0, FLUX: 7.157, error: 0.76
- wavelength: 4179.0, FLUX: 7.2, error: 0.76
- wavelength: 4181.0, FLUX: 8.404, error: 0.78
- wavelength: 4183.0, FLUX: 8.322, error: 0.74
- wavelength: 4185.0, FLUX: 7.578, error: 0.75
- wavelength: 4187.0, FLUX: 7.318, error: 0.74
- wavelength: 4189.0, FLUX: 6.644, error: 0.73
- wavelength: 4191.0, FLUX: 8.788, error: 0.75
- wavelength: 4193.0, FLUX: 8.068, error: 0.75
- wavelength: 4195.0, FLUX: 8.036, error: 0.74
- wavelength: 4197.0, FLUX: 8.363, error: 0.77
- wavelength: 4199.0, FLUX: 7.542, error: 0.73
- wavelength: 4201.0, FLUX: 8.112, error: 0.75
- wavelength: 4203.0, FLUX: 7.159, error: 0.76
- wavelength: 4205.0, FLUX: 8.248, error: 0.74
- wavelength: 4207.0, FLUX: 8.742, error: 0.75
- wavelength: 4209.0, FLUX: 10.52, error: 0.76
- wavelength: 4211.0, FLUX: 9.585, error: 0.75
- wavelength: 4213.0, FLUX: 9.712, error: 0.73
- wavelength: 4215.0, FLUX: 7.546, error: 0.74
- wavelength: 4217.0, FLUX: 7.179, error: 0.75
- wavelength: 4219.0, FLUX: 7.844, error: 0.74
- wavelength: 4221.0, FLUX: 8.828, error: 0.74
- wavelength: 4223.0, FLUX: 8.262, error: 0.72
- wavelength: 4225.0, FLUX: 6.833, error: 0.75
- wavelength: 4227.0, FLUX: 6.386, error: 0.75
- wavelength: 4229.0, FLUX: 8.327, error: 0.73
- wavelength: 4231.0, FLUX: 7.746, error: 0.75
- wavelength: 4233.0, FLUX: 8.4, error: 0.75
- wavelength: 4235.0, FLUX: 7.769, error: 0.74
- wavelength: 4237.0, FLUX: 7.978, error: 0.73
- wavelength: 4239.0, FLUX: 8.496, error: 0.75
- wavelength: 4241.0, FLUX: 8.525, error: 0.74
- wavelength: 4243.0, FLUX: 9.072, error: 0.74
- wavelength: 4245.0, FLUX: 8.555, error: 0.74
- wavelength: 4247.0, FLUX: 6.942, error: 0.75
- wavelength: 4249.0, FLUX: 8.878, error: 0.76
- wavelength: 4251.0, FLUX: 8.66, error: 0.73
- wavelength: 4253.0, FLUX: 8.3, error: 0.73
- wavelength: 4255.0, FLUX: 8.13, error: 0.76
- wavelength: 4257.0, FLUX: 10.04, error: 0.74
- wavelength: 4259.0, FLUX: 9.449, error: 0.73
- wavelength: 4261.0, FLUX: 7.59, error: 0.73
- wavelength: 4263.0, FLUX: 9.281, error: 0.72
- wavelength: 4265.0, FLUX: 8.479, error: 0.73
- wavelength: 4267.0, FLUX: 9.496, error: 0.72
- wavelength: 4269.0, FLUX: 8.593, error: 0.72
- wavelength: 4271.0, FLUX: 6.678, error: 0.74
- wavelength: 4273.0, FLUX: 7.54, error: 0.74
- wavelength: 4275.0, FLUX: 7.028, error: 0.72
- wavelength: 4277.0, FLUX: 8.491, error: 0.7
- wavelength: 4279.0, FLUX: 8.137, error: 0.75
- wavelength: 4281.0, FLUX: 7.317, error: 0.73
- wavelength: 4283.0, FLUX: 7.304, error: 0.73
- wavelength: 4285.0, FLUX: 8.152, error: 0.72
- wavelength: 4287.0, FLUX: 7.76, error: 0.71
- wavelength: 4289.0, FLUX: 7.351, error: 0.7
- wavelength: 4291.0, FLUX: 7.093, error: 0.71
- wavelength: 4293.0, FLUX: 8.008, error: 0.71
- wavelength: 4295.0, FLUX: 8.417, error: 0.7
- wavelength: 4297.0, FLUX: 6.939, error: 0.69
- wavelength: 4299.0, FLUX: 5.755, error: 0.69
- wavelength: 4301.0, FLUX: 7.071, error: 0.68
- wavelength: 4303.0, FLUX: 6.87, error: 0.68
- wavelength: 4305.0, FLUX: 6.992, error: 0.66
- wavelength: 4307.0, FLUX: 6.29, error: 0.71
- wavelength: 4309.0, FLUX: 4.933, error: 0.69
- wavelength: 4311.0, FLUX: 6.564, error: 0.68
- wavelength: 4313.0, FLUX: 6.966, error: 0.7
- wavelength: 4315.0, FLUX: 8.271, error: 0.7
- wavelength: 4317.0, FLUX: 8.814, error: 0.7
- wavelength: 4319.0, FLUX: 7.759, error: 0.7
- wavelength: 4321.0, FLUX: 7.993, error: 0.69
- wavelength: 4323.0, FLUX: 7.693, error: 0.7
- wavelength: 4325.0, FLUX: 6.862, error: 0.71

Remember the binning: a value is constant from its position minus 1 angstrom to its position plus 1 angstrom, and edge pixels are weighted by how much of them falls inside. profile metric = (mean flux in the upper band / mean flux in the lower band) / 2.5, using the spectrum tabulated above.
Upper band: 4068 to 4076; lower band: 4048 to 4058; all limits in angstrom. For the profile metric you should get 0.384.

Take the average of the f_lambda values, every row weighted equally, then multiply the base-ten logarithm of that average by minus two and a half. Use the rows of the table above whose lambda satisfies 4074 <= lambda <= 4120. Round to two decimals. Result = -2.14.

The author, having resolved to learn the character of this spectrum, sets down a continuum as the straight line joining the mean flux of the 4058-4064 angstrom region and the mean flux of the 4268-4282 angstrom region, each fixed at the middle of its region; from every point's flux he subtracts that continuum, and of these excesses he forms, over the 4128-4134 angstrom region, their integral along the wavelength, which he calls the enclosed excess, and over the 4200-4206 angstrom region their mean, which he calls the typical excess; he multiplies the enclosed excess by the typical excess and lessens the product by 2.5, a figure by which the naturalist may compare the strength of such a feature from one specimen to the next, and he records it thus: -3.1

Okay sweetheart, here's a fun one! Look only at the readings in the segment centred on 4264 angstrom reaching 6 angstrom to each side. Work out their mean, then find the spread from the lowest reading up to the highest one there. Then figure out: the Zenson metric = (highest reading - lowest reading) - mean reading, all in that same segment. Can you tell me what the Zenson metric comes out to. -6.9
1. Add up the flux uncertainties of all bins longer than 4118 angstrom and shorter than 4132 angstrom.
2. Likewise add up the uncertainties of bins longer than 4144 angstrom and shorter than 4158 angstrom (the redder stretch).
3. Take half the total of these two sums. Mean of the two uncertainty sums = 5.36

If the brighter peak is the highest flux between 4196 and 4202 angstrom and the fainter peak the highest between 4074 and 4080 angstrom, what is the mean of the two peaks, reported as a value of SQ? 8.0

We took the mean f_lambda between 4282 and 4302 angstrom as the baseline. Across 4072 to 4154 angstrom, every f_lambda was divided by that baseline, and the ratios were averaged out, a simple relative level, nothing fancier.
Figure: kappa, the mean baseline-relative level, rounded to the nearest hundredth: 1.01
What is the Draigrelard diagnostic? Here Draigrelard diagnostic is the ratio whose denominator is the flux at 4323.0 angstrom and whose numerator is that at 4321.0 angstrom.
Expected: 1.04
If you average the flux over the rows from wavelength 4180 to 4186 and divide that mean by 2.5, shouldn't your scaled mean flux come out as 3.24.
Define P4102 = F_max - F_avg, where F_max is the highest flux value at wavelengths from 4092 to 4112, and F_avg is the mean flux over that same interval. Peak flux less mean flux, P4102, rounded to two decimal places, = 1.13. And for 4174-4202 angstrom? 1.07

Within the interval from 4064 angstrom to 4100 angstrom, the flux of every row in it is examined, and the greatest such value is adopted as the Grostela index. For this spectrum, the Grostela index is 10.05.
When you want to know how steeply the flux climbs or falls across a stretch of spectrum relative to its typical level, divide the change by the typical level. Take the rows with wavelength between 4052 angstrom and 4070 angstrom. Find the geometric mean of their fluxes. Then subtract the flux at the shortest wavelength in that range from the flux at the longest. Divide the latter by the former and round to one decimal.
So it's 0.1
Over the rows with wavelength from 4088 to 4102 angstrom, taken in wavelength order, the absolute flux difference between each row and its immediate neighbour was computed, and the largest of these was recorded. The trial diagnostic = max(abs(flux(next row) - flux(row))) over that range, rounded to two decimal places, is 1.66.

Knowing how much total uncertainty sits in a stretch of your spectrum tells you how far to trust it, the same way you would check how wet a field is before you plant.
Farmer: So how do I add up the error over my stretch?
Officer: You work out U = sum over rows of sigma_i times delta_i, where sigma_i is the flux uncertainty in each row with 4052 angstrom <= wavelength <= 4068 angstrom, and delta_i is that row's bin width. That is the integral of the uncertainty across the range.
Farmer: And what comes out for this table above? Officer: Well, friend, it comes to 13.1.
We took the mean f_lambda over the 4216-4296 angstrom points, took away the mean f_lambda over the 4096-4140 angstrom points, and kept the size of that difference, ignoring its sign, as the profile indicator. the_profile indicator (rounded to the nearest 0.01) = 0.99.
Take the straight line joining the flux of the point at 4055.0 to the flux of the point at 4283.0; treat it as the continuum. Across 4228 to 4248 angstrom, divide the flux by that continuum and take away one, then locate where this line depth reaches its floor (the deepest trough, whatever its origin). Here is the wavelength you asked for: 4247.0 angstrom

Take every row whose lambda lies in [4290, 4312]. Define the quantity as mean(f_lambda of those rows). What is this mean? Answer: 6.81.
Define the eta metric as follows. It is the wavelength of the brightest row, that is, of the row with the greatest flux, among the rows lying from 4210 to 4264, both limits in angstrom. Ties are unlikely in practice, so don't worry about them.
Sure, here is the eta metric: 4257.0 angstrom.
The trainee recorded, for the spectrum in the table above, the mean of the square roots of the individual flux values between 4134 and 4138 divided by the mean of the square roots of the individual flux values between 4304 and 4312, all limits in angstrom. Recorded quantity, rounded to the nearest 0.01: 1.15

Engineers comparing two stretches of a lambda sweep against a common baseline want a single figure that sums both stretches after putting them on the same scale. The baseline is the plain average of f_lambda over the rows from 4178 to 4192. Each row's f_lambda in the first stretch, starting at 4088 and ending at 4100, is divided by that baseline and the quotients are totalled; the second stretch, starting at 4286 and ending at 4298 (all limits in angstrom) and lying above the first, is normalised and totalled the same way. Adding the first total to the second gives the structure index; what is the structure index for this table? 11.4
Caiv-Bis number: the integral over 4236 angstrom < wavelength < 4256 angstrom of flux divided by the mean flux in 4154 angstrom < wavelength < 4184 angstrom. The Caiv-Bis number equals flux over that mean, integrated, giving 21.9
